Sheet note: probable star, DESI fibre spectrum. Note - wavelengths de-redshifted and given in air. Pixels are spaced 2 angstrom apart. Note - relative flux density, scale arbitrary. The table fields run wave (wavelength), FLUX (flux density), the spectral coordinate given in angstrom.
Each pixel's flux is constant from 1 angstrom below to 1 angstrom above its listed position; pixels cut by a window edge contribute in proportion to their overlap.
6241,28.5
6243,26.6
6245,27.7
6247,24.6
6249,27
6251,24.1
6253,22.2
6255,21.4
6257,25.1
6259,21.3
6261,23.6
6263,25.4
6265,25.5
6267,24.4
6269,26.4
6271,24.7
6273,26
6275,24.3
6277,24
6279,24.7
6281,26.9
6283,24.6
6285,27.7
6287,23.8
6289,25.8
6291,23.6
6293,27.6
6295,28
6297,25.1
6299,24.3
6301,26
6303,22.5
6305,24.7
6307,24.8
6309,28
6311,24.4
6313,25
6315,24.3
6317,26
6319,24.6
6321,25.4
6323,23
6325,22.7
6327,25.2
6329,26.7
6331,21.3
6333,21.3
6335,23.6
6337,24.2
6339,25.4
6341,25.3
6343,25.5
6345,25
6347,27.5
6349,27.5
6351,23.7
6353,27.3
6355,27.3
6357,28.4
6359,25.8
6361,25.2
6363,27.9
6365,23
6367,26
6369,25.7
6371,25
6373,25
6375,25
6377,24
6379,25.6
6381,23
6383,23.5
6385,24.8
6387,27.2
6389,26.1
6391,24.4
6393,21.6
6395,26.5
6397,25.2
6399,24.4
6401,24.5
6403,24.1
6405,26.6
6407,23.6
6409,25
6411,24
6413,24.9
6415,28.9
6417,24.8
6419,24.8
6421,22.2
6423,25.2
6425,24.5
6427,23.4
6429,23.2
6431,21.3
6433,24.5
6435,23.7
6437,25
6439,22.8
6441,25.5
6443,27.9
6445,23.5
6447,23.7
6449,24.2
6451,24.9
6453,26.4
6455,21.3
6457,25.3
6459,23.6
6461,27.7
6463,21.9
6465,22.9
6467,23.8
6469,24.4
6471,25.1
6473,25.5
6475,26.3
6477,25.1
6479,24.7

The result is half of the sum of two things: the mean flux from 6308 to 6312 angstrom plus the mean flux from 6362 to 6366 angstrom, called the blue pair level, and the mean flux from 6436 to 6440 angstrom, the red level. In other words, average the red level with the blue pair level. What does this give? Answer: 37.8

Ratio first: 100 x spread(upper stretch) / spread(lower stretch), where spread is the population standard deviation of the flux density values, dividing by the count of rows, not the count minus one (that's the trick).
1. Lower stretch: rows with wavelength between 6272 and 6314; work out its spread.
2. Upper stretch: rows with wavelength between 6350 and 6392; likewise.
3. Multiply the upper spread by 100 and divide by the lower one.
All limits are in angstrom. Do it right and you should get 100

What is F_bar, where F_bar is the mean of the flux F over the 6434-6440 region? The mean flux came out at 23.8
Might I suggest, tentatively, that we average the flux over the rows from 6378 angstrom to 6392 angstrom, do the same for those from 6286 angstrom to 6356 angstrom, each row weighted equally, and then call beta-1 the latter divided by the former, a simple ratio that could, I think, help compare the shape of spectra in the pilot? 1.00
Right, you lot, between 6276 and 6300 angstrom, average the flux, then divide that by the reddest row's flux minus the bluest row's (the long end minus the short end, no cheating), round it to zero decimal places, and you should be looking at 85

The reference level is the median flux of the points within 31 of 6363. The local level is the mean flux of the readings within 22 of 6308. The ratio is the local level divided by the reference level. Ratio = 0.99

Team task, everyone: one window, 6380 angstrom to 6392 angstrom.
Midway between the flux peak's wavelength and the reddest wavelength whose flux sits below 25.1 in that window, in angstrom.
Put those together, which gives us 6389 angstrom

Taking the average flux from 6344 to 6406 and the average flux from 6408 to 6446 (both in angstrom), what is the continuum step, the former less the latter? 0.90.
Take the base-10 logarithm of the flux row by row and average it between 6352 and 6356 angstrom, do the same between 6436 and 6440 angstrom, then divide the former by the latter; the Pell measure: 1.04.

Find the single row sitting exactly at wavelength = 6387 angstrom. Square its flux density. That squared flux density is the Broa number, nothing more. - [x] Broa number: 740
